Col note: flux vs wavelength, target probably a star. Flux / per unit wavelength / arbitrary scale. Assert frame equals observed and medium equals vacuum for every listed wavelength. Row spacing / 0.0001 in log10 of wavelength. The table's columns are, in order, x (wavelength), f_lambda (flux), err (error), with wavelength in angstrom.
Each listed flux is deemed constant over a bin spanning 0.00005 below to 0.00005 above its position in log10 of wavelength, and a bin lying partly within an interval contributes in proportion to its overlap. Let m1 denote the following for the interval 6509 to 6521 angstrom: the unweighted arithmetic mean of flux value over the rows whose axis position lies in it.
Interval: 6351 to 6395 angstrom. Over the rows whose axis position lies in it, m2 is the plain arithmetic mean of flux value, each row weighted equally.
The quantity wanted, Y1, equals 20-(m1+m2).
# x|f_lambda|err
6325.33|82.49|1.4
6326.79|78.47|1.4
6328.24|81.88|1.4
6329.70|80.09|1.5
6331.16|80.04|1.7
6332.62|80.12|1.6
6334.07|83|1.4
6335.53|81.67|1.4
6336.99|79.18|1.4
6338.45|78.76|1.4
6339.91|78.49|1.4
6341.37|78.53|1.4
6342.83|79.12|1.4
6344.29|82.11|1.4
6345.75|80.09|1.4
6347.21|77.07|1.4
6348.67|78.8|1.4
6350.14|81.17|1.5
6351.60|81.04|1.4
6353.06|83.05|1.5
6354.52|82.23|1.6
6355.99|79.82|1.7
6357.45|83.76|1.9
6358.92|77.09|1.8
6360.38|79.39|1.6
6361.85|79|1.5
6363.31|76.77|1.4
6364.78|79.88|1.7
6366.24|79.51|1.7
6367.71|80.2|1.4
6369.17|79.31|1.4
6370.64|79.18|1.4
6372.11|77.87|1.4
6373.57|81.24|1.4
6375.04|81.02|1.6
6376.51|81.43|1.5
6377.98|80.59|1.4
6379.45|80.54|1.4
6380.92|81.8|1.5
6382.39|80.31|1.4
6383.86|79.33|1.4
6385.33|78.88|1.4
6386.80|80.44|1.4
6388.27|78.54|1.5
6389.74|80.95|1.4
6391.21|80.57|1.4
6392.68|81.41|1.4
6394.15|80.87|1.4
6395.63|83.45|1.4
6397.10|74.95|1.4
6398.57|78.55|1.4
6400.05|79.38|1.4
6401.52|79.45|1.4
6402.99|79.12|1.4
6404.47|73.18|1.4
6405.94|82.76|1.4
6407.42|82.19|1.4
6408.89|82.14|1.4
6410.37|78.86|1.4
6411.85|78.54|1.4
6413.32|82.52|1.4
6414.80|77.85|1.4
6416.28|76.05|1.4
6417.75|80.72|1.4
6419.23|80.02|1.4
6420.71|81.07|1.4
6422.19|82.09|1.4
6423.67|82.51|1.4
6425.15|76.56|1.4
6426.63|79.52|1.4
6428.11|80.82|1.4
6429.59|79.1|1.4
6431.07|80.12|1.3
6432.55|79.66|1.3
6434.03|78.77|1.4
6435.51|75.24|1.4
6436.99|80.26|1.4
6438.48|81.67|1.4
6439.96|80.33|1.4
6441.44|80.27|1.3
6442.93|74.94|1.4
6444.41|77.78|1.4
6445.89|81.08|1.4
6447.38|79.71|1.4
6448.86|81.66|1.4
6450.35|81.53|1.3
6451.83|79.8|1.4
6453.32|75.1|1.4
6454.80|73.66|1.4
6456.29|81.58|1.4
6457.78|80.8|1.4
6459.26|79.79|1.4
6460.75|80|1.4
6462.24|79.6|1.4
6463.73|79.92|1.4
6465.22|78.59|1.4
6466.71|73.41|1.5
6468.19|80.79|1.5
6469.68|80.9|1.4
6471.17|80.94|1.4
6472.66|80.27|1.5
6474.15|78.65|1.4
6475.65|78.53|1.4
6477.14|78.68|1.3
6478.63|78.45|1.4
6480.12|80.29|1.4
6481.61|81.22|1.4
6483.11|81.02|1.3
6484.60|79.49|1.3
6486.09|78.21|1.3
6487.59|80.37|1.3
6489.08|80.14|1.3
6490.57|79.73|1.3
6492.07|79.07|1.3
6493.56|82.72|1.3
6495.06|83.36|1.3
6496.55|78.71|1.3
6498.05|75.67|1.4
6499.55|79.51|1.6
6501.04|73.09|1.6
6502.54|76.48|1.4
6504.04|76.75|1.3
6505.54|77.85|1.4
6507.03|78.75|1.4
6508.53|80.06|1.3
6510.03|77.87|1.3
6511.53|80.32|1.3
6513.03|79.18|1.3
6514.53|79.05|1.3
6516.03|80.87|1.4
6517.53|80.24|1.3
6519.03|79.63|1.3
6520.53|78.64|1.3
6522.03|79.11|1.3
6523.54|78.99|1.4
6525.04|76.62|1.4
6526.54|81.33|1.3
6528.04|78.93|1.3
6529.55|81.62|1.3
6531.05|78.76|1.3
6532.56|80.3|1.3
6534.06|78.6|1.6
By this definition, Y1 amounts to -140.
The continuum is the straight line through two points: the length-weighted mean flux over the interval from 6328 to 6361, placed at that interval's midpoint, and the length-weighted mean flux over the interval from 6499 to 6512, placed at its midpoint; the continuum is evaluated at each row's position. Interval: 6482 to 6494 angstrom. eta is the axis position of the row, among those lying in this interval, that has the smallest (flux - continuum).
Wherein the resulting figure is 6486.09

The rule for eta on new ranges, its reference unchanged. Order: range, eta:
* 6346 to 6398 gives 6397.10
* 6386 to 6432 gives 6404.47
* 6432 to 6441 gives 6435.51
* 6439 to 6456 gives 6454.80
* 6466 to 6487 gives 6466.71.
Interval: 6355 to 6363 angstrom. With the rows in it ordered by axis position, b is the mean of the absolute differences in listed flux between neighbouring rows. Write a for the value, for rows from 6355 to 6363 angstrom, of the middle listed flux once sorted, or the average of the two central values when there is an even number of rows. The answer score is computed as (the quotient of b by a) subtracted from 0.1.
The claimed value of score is 0.058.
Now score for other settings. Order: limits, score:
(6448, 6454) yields 0.073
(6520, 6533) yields 0.073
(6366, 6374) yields 0.084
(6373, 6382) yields 0.093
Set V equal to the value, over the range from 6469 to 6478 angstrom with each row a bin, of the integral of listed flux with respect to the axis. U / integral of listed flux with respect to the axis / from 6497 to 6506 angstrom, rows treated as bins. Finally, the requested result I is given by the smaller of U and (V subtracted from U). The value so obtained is -28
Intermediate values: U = 689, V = 716.3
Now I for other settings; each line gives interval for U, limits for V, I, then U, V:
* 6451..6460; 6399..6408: -6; 707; 713.1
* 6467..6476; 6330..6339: -7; 718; 724.4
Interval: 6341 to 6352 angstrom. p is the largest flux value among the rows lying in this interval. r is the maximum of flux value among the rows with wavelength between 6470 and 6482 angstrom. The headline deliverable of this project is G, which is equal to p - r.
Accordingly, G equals 0.9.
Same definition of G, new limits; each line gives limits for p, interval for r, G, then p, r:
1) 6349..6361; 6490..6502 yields 0.4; 83.76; 83.36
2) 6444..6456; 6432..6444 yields 0.0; 81.66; 81.67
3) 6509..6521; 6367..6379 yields -0.6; 80.87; 81.43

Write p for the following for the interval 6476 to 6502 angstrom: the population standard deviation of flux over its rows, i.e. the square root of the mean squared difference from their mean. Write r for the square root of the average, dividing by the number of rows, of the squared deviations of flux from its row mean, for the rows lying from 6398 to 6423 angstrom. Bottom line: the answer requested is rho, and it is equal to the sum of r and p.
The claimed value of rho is 4.8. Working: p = 2.33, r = 2.4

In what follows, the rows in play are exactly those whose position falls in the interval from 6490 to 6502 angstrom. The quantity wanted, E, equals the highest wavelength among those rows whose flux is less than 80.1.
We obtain 6501.04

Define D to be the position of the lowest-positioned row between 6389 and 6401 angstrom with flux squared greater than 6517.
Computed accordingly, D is 6389.74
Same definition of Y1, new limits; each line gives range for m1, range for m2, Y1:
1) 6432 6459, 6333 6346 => -139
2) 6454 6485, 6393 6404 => -139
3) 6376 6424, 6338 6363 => -140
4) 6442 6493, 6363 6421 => -139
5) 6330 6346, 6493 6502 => -139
